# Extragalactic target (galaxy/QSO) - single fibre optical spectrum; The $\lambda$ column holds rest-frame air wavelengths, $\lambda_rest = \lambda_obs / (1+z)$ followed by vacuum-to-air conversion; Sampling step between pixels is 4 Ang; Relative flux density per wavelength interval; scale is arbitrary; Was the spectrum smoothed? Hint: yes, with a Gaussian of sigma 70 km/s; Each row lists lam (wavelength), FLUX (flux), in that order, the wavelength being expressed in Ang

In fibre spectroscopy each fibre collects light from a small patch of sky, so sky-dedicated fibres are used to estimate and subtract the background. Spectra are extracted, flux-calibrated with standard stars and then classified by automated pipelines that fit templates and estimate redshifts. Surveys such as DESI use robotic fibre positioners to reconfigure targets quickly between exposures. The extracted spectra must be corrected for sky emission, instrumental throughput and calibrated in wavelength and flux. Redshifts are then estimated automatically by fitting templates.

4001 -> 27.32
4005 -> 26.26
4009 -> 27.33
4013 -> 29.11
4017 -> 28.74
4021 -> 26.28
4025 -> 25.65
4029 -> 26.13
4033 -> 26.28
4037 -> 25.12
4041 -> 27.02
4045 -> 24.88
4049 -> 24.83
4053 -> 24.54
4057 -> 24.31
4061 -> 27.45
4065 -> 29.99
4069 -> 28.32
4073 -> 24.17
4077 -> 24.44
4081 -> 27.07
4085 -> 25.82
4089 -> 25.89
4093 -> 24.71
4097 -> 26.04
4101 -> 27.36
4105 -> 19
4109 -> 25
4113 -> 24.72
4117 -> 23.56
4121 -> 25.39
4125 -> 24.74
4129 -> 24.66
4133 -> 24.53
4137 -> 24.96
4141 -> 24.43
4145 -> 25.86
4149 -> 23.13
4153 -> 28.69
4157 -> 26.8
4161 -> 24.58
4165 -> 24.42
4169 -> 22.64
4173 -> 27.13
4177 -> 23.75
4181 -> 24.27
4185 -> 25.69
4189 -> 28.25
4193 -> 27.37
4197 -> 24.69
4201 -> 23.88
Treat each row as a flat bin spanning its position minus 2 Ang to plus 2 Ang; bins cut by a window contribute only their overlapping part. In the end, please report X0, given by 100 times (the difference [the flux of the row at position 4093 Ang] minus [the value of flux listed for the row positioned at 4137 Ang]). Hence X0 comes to -25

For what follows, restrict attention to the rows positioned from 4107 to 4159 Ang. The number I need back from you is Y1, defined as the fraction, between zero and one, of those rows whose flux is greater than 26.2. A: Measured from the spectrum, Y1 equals 0.15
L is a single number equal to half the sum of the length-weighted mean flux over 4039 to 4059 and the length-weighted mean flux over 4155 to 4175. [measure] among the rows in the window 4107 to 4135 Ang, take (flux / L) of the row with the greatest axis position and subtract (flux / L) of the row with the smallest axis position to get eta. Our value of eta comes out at -0.02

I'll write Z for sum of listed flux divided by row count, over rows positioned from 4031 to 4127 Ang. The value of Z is 25.4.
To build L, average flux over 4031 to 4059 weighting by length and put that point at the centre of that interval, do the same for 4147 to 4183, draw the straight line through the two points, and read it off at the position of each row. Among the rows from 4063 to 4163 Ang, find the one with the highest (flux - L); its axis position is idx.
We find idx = 4065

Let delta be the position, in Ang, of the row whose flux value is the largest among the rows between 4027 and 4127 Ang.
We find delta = 4065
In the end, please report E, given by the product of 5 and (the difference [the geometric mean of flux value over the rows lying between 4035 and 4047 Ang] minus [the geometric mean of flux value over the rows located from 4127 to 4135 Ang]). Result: 5.3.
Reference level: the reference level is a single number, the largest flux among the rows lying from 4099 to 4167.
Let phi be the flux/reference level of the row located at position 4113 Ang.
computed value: 0.862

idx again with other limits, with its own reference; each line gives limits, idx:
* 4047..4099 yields 4065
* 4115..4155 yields 4153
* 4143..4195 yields 4153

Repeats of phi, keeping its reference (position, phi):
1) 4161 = 0.857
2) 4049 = 0.865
